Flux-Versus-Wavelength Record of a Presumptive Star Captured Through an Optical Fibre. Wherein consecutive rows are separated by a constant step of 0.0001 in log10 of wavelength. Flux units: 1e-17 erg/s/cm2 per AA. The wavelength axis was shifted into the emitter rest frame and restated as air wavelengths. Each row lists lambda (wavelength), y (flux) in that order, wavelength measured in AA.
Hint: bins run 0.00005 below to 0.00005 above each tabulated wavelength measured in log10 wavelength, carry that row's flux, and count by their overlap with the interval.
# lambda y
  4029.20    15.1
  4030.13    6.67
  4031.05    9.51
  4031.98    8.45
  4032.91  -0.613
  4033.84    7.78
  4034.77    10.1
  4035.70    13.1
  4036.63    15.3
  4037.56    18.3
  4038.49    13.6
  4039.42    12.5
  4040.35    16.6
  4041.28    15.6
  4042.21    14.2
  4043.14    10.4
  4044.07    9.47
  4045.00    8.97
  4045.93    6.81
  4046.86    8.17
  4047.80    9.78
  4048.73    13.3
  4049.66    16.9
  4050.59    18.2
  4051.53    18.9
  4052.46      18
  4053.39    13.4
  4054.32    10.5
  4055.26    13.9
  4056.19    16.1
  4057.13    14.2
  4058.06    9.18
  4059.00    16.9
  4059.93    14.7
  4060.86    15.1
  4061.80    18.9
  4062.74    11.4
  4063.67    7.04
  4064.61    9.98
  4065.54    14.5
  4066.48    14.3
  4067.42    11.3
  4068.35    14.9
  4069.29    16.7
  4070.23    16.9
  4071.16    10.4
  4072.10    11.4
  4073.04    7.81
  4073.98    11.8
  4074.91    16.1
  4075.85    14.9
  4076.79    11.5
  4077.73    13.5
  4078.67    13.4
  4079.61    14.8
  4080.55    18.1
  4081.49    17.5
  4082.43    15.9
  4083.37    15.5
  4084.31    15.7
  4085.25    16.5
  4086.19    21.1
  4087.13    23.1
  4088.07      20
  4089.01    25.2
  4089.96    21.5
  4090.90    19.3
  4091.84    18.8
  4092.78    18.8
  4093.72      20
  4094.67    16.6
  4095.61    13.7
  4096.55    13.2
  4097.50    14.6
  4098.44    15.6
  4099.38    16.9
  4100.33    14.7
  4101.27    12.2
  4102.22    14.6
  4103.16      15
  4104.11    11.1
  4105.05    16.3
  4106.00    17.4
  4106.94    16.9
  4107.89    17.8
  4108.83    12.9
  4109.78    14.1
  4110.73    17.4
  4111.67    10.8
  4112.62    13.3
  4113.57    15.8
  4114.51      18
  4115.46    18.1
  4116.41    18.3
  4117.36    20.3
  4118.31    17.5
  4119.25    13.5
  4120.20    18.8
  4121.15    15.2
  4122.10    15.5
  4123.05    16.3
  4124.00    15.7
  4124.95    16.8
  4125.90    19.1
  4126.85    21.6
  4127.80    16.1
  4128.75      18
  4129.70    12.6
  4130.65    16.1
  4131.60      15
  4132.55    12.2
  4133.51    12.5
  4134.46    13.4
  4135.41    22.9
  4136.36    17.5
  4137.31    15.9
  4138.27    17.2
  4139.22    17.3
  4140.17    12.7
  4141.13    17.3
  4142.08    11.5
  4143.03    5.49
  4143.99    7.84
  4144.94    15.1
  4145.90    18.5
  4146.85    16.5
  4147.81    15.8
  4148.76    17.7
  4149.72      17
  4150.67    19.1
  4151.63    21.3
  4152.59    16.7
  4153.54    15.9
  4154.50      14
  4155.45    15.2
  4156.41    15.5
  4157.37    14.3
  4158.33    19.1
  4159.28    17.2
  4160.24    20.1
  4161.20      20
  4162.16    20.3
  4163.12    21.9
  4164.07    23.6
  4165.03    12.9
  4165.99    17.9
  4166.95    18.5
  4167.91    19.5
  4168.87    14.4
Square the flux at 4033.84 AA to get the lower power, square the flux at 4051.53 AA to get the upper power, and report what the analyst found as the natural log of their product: 10.0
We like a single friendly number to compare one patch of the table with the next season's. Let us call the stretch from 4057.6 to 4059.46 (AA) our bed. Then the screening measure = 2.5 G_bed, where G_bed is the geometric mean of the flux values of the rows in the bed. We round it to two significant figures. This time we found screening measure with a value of 31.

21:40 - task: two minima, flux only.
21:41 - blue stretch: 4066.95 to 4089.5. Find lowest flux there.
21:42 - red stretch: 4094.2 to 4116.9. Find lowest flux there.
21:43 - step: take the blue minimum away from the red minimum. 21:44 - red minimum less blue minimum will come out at 3.0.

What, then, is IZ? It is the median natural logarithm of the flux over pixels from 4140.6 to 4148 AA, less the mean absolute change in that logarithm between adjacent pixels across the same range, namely 2.38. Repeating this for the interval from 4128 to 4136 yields 2.44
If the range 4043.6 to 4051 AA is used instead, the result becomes 2.08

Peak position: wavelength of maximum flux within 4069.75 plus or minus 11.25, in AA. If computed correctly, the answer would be 4061.80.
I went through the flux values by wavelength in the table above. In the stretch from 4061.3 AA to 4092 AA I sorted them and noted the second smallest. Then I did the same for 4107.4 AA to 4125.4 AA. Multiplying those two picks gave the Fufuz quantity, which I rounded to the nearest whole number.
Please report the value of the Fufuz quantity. 101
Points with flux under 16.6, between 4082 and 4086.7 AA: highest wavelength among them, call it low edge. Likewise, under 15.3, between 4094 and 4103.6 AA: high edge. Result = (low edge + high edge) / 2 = 4094.2 AA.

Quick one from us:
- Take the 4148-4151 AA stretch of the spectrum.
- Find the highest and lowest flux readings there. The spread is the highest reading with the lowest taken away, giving 2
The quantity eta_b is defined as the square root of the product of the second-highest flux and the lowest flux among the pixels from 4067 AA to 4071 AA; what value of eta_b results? 13.7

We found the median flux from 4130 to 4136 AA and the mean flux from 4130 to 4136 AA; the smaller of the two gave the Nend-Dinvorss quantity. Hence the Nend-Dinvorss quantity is 14.2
